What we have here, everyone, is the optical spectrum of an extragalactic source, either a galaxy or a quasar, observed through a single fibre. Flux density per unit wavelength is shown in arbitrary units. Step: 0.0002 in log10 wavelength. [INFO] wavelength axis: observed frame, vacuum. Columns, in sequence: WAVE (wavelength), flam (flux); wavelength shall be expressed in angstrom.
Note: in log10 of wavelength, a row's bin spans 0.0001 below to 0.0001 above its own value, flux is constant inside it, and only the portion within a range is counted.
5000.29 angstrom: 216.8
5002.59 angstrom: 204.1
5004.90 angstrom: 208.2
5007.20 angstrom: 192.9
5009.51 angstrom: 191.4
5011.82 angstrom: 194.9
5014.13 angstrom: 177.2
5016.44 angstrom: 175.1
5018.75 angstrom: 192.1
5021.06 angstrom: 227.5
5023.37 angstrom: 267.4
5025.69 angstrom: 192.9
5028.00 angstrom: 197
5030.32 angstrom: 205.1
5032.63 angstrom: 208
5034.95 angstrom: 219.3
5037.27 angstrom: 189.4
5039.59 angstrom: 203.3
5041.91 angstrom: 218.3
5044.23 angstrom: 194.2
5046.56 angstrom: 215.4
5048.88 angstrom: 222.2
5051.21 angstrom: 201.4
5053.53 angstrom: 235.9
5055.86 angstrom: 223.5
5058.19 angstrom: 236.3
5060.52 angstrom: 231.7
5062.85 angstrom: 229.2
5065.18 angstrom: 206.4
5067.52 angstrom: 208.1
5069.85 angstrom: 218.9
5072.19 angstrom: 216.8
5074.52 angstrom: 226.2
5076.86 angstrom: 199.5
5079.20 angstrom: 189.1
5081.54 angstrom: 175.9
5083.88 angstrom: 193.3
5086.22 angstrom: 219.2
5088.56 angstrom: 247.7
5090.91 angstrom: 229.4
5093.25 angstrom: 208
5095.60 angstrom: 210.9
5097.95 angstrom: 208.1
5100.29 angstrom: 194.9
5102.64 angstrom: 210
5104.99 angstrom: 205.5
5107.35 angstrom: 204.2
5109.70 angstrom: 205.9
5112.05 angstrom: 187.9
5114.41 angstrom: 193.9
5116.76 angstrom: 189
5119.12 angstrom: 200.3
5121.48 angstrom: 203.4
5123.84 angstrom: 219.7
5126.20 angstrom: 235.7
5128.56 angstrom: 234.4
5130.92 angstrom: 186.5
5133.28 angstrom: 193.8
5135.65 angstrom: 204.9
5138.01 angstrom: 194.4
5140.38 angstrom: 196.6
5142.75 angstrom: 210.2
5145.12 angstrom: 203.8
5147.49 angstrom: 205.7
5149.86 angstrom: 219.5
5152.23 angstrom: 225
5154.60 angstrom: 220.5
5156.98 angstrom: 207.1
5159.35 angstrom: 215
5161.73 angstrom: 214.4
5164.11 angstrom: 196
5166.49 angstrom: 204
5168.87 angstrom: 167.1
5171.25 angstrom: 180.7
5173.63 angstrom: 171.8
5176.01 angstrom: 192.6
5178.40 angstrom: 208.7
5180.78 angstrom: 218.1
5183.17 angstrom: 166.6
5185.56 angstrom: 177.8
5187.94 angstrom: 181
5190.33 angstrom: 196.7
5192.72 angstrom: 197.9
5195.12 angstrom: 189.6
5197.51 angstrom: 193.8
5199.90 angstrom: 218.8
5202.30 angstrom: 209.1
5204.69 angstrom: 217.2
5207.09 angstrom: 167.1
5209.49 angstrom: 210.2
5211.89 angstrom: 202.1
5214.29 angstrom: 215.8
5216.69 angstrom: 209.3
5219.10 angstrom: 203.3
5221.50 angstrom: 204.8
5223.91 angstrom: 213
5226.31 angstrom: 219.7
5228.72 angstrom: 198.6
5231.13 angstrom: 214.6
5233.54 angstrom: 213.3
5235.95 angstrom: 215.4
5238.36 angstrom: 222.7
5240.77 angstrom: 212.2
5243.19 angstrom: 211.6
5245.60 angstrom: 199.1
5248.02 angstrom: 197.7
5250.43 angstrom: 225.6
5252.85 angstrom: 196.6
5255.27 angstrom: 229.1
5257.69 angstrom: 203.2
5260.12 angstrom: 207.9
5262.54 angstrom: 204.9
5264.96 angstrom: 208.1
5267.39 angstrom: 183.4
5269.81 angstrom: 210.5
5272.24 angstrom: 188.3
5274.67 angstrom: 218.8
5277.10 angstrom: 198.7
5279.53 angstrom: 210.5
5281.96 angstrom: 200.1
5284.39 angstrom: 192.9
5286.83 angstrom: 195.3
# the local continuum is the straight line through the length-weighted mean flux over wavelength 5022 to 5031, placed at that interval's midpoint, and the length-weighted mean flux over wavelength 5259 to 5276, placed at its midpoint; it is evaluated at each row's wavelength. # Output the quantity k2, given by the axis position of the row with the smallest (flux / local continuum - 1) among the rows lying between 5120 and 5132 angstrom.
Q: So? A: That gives 5130.92 angstrom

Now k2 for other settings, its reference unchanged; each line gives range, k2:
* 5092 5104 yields 5100.29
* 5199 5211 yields 5207.09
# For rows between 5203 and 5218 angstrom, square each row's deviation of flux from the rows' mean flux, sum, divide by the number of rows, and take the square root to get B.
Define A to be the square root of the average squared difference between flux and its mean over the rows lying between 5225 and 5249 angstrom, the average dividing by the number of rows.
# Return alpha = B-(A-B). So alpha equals 26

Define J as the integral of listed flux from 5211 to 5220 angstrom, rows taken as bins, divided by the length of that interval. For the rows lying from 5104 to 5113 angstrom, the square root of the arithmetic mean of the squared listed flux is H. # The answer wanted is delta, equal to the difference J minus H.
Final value 7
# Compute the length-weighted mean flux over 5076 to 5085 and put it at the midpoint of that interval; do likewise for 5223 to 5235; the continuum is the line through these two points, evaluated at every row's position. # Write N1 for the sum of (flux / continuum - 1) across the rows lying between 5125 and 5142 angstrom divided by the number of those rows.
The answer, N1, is 0.048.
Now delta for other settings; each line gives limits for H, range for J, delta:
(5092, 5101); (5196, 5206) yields 3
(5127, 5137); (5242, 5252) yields 3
